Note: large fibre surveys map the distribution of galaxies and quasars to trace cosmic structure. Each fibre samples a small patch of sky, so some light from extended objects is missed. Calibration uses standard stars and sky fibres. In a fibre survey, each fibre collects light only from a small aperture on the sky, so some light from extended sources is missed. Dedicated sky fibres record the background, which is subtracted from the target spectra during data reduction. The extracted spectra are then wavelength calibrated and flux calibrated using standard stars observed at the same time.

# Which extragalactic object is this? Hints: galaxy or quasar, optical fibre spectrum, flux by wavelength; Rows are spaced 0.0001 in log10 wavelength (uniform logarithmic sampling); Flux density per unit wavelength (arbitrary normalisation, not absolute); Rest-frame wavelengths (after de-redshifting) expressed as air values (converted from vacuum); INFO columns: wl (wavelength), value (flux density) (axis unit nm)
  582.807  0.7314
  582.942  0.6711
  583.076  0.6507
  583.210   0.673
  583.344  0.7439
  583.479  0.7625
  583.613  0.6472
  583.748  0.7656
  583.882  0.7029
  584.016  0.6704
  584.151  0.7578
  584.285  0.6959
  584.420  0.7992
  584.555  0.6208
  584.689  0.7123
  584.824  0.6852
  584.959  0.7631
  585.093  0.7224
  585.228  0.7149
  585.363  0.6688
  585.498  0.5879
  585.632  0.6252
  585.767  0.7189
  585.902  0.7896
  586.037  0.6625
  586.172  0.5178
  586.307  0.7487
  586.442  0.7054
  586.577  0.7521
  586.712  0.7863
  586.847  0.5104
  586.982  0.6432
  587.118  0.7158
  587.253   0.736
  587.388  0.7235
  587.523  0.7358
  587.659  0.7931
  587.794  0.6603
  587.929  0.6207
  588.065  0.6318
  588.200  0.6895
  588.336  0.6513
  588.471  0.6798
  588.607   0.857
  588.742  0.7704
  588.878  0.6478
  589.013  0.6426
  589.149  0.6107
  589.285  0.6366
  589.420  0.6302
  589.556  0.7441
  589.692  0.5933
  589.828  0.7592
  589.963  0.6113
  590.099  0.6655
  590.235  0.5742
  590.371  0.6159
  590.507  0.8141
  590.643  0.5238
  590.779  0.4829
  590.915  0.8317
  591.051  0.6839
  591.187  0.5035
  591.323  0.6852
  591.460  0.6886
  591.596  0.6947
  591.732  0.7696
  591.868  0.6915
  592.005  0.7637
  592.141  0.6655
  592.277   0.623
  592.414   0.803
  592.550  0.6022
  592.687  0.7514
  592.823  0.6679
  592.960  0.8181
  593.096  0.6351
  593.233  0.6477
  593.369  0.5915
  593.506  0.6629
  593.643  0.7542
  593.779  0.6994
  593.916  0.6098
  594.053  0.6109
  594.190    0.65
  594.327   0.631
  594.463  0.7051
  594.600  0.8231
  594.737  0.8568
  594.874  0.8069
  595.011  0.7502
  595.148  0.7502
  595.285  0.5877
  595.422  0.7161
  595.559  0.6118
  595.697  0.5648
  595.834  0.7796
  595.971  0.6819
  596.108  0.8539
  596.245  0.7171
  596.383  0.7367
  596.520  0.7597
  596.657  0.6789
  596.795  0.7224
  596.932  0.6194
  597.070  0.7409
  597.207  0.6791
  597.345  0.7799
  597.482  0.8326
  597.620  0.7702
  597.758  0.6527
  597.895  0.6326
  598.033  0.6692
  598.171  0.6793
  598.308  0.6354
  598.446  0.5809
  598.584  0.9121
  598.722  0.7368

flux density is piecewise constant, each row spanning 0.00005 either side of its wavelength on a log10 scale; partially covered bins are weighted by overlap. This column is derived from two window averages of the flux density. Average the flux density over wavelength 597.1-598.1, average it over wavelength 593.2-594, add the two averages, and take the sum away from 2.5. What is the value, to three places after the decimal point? 1.122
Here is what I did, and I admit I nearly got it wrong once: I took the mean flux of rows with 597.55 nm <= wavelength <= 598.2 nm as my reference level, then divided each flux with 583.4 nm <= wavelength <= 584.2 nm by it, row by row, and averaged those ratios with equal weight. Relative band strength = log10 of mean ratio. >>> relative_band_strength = 0.023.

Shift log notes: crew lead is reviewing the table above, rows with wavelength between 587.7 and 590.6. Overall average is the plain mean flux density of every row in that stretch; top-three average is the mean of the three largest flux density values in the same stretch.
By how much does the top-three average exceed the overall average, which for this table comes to 0.142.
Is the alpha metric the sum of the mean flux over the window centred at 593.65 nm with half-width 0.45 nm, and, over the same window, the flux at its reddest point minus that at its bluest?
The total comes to 0.62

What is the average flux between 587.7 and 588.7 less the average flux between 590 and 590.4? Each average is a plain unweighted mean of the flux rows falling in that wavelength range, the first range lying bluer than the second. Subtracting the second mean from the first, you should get 0.07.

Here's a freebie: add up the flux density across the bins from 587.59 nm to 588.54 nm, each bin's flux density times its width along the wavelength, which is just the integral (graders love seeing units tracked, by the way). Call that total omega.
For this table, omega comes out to 0.64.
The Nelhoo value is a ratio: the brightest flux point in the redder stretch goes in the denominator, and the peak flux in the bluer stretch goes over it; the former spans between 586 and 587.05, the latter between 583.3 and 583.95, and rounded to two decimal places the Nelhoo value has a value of 0.97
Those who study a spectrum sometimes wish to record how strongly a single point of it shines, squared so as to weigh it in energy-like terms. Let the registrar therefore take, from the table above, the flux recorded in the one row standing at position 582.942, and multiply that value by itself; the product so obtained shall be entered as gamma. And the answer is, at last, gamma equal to 0.45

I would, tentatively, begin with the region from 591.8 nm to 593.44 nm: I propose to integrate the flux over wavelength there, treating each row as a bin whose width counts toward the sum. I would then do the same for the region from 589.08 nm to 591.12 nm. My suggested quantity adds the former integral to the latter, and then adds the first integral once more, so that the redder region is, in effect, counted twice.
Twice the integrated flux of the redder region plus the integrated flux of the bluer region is 3.6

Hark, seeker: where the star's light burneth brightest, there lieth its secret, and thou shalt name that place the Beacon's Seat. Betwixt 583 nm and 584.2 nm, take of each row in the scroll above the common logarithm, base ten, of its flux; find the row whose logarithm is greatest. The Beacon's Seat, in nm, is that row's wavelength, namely 583.748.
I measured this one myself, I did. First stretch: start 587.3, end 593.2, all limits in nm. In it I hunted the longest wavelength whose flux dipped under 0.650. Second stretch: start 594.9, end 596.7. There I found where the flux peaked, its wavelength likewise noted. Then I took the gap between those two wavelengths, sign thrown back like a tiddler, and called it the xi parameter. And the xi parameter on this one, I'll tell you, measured 3.01 nm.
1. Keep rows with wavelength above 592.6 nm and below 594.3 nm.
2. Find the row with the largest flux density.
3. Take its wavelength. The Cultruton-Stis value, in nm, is 592.960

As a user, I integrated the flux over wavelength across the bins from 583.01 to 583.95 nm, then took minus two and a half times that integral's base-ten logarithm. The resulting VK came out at 0.44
